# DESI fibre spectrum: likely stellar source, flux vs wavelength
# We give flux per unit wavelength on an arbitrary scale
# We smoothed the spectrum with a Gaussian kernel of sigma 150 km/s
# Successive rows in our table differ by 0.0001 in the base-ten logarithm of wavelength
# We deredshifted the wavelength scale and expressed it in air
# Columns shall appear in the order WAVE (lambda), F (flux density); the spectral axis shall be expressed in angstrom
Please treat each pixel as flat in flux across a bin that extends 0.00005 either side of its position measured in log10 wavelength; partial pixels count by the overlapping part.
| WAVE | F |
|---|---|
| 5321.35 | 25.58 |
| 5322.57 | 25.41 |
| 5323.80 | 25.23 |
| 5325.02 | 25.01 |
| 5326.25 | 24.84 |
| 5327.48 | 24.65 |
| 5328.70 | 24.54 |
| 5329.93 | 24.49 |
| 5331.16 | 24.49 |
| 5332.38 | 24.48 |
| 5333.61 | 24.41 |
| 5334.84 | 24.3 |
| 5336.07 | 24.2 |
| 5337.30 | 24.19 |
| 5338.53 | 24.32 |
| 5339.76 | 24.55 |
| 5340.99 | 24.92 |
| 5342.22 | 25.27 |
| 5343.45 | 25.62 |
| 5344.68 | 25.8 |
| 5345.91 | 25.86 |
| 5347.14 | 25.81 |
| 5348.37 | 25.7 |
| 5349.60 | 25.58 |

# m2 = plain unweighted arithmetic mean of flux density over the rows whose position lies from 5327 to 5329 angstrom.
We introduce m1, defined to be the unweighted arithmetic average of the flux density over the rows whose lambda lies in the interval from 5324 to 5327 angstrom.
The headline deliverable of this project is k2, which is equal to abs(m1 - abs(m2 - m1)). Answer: 24.6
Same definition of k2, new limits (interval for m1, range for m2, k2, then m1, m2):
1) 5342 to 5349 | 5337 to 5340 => 24.4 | 25.7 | 24.4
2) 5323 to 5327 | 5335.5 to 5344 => 24.7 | 25.0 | 24.7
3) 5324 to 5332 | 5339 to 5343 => 24.4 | 24.7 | 24.9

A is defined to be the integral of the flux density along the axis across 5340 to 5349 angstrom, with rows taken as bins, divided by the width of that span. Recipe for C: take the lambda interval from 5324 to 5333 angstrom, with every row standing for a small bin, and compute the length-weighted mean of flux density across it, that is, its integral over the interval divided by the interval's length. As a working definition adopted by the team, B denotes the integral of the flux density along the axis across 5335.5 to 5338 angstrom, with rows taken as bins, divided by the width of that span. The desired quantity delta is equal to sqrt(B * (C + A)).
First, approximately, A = 25.5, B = 24.2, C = 24.7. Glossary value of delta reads 34.8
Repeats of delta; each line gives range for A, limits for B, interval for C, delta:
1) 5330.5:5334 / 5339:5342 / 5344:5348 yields 35.3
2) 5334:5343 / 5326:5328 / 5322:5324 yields 35.1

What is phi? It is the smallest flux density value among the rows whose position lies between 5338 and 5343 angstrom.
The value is 24.32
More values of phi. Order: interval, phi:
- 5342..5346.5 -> 25.27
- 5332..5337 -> 24.2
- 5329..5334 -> 24.41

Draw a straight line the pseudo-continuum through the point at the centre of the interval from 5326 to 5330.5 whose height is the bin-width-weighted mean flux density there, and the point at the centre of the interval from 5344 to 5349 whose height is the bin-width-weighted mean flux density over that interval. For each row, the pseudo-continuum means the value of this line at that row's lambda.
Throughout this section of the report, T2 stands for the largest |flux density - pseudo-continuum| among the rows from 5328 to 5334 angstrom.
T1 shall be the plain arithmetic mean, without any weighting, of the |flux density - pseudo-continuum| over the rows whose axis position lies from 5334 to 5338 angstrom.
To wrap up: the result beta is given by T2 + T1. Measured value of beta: 1.46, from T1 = 0.90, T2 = 0.6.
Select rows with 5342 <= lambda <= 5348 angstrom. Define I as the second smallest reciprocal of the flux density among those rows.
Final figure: 0.0387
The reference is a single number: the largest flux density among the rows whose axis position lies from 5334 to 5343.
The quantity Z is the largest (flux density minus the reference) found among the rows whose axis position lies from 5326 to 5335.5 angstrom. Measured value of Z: -0.4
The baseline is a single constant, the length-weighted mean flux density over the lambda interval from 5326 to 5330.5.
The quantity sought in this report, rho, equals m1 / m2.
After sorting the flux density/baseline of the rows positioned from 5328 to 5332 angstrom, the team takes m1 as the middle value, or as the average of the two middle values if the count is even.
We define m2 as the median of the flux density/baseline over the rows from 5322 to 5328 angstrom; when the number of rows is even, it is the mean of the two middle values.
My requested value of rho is 0.98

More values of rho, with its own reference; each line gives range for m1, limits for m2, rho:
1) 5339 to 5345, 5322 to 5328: 1.01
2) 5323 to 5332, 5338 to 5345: 0.98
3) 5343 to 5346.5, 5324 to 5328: 1.04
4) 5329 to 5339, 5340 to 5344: 0.96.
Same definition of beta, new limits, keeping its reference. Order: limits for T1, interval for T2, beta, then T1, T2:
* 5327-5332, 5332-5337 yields 1.12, 0.19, 0.9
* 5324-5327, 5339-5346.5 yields 1.30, 0.48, 0.8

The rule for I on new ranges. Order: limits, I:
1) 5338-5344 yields 0.0396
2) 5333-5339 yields 0.0411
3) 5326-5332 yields 0.0406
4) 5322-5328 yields 0.0396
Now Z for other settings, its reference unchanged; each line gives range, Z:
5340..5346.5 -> 0.6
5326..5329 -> -0.4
